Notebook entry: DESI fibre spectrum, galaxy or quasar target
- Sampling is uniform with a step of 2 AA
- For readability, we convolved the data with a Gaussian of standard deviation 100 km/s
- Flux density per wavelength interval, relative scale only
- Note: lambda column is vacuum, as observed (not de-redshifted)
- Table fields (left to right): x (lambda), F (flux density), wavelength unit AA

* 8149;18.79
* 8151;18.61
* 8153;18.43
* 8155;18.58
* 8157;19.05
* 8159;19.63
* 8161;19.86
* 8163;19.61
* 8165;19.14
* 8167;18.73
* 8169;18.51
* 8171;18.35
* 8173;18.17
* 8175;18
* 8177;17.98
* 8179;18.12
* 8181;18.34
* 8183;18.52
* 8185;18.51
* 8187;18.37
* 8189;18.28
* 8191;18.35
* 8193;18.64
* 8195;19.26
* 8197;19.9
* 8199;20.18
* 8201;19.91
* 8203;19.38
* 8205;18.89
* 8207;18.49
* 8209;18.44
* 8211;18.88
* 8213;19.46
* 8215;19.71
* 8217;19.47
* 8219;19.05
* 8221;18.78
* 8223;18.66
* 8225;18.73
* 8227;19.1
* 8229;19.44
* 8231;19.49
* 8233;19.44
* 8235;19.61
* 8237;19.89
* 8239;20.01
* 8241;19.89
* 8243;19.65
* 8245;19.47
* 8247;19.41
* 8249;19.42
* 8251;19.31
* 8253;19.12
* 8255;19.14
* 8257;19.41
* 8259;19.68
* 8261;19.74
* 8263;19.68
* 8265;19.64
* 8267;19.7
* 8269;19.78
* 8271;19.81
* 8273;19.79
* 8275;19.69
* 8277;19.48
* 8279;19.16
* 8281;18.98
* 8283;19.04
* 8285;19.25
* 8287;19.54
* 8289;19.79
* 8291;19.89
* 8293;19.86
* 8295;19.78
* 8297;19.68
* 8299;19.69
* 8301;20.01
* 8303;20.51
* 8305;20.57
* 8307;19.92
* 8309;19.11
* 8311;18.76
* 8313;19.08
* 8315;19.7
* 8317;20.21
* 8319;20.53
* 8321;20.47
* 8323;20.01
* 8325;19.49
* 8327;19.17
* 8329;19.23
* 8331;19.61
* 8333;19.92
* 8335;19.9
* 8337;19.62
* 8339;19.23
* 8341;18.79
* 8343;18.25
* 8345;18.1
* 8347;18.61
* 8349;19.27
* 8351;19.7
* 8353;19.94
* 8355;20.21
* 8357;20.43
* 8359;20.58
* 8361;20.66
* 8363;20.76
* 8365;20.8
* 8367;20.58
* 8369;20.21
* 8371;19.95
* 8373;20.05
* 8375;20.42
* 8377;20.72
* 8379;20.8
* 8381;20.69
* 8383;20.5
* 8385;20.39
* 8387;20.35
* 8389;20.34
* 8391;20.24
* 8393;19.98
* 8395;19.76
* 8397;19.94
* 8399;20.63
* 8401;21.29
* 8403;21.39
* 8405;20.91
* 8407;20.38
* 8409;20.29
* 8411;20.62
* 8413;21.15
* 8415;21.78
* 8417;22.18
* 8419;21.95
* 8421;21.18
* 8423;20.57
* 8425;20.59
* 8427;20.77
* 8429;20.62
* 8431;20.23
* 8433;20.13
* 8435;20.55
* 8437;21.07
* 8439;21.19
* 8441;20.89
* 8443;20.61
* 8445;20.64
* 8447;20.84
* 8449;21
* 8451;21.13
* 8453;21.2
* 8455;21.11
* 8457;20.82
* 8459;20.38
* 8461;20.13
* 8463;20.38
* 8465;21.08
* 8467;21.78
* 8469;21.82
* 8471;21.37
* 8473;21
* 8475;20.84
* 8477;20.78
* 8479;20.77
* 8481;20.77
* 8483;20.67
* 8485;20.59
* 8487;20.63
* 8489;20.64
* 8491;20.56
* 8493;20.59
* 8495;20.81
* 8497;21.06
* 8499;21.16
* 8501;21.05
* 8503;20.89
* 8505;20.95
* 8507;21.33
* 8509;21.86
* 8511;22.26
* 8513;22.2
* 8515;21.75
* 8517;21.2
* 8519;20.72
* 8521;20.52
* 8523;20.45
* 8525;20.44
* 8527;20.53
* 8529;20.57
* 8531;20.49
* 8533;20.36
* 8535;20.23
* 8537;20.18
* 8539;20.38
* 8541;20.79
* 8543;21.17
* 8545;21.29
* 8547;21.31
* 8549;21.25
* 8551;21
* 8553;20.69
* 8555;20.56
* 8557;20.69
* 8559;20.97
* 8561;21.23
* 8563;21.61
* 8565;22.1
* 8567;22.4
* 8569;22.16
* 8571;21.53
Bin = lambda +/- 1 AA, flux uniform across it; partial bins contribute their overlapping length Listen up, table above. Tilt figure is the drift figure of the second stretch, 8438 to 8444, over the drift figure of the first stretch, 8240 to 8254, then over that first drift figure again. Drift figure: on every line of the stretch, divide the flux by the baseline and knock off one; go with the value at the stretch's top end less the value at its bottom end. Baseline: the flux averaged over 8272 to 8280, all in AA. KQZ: -19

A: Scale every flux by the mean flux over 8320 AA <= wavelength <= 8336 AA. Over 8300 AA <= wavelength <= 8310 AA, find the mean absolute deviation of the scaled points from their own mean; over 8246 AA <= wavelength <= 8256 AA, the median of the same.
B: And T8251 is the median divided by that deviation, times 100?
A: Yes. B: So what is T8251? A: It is 4678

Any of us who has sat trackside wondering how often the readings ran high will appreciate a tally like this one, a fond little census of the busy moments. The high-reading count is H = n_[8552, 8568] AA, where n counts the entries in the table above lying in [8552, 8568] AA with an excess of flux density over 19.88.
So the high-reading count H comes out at 8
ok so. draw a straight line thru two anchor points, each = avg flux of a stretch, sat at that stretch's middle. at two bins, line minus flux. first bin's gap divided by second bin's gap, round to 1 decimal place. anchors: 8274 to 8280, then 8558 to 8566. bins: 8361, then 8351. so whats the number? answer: -2.3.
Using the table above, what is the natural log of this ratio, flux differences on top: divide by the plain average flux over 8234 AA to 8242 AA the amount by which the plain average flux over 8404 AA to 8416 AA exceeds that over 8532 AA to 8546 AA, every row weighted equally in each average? -4.5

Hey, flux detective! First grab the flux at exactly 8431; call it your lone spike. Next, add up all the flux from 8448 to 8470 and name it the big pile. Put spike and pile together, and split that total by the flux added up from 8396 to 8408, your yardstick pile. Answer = 2.0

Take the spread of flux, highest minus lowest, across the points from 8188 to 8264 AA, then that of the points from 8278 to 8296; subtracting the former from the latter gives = -1.0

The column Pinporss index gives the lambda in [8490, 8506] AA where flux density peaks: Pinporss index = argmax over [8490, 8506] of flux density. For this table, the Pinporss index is 8499 AA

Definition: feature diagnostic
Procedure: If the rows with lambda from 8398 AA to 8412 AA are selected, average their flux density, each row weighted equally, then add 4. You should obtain 24.8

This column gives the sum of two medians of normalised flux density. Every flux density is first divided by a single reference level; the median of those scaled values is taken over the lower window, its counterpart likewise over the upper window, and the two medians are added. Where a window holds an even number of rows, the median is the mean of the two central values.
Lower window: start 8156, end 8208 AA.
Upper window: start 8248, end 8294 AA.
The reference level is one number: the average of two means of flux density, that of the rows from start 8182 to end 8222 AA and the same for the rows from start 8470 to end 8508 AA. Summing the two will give 1.92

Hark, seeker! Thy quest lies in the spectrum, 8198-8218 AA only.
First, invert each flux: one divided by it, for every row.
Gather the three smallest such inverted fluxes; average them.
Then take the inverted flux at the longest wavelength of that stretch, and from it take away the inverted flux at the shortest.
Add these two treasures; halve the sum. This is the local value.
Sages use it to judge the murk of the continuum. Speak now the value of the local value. 0.0260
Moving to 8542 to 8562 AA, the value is 0.0234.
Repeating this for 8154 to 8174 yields 0.0260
